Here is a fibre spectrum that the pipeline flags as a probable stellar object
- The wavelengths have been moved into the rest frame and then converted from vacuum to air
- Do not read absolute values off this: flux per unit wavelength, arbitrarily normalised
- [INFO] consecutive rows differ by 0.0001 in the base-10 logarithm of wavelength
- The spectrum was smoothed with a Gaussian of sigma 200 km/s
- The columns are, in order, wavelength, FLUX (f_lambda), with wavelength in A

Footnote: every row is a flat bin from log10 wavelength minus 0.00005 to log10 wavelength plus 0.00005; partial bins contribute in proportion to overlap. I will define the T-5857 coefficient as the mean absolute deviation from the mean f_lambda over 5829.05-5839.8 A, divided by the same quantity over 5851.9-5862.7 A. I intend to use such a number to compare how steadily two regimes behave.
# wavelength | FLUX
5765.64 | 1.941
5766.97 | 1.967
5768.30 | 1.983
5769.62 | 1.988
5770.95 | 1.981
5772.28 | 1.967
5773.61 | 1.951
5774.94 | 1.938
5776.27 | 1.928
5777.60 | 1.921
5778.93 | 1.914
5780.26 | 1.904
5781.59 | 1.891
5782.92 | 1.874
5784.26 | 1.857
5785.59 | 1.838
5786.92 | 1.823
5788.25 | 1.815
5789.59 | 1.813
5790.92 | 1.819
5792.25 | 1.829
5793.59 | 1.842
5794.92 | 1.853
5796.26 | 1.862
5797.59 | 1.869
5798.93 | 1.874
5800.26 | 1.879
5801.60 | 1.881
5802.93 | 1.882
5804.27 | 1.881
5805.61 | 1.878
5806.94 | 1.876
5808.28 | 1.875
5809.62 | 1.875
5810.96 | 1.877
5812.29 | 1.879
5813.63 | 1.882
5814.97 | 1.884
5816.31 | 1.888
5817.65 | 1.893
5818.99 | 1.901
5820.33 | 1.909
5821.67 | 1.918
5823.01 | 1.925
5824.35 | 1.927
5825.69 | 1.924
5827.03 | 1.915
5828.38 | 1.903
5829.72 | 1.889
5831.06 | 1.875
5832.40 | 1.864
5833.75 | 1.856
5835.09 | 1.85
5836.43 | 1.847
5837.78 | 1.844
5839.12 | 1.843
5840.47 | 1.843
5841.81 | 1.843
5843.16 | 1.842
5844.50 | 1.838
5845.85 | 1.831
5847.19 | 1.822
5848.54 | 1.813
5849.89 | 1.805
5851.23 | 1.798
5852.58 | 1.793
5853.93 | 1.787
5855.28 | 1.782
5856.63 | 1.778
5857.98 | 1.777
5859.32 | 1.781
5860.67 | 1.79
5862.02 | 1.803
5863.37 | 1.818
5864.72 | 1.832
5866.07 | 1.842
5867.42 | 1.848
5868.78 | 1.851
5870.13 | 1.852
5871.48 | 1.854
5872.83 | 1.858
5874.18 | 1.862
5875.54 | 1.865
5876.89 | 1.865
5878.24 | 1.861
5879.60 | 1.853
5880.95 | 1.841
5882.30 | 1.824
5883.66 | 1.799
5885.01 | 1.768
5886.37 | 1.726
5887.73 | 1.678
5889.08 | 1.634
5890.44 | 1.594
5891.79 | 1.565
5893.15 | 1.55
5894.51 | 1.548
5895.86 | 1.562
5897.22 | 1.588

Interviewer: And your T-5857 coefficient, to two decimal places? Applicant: 1.91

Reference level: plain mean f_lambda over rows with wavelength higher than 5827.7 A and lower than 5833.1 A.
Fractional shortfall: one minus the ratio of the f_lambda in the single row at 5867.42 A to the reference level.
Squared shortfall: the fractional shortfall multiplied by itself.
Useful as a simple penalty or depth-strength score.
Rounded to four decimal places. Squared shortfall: 0.0003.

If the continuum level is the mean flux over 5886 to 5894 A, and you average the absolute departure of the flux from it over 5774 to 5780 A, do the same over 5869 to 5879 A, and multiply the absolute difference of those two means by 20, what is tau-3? 1.3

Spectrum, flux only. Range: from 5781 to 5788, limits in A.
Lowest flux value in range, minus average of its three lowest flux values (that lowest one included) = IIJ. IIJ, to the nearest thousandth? -0.016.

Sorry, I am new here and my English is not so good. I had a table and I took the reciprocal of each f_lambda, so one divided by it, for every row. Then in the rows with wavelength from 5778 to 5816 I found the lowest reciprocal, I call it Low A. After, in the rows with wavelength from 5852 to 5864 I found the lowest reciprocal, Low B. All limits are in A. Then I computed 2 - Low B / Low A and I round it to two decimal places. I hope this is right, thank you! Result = 0.95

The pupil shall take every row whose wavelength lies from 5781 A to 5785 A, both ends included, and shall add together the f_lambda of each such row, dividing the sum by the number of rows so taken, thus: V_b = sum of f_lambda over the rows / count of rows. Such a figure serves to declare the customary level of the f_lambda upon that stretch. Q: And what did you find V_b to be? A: 1.87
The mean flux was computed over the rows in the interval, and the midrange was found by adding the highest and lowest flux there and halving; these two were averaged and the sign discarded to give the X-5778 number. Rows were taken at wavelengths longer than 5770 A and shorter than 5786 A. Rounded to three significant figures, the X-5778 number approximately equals 1.91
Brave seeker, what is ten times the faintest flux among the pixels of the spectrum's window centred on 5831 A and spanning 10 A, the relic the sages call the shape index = 18.50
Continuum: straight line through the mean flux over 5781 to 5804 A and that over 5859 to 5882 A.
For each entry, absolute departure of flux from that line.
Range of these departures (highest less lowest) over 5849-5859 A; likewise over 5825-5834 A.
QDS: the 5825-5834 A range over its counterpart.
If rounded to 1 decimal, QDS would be 2.5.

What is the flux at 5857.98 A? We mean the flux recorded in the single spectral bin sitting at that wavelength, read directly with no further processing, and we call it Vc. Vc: 1.777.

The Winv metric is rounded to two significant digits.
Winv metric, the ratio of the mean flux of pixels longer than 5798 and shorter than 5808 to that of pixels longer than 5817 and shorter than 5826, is 0.98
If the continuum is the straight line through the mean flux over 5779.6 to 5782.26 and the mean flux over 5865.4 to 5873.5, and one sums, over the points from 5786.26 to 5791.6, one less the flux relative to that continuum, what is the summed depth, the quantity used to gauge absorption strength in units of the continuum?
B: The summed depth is 0.16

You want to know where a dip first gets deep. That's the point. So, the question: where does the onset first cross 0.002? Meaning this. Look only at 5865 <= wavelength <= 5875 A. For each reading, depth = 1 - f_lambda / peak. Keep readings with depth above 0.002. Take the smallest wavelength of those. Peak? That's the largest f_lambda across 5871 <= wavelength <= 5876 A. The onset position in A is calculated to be 5866.07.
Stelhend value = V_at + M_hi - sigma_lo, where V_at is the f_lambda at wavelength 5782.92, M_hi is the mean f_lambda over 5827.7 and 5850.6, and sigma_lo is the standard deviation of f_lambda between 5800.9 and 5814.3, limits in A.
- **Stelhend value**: 3.72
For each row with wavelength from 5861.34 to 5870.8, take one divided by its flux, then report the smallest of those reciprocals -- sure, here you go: 0.540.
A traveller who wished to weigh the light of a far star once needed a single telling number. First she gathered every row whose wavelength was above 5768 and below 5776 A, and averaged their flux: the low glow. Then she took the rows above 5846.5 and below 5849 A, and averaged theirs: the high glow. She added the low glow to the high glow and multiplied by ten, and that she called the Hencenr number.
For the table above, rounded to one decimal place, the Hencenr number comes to 37.9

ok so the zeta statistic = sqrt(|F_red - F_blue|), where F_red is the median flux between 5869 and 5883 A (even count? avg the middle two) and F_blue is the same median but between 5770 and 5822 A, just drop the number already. 0.15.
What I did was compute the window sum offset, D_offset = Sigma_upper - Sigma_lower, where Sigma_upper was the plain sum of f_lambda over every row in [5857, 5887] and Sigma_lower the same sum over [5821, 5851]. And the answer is -0.85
